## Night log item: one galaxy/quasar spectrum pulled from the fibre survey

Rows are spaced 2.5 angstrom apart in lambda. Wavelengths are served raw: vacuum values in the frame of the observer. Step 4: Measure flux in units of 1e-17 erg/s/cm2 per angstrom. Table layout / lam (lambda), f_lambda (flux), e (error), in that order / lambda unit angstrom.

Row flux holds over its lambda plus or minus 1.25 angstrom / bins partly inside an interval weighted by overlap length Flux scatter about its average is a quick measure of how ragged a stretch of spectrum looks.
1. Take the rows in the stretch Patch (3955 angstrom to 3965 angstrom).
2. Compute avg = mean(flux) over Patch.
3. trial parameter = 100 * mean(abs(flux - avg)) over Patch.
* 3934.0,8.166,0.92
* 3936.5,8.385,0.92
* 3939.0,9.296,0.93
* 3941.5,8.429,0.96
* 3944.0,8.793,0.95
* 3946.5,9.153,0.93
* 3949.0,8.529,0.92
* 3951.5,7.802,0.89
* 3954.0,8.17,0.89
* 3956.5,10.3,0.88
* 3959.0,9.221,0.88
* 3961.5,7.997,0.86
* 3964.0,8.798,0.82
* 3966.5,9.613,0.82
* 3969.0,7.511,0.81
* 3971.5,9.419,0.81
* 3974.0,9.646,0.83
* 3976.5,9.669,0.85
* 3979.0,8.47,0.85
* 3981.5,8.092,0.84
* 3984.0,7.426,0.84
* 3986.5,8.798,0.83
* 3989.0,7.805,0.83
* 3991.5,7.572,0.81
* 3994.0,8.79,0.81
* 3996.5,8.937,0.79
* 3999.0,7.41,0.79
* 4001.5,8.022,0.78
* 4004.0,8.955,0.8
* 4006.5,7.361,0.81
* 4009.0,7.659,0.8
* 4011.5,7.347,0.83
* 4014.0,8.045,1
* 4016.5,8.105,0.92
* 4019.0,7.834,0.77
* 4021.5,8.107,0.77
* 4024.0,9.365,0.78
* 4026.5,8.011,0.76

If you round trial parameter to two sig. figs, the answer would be 68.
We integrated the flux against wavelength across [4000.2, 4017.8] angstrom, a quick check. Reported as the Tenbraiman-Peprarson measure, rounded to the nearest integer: 139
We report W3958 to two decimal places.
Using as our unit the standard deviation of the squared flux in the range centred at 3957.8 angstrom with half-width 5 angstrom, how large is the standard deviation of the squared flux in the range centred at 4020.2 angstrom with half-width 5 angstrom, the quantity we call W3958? 0.61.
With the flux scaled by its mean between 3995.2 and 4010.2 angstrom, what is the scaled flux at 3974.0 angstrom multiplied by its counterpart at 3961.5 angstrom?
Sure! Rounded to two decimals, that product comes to 1.19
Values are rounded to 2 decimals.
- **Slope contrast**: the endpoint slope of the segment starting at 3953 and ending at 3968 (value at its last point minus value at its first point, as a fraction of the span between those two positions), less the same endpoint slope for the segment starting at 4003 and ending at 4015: 0.21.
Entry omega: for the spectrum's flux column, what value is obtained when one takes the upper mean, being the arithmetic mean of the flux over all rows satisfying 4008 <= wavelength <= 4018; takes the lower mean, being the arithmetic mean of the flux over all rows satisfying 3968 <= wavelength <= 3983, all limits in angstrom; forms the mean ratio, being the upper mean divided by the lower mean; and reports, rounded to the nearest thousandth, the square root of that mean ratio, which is 0.941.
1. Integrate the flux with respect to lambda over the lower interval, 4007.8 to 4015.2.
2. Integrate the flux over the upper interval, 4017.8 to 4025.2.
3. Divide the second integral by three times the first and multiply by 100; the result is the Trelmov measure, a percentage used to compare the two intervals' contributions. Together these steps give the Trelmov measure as 37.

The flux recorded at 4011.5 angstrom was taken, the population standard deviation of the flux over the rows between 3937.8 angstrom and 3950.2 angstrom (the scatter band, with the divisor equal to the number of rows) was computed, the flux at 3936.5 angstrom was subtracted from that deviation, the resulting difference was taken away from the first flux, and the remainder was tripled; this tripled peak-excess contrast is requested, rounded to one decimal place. 46.2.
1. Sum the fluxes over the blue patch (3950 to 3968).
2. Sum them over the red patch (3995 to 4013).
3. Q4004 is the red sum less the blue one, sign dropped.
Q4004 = 6.2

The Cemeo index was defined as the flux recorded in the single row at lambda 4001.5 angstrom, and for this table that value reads 8.022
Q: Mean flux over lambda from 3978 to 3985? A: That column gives 8.00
